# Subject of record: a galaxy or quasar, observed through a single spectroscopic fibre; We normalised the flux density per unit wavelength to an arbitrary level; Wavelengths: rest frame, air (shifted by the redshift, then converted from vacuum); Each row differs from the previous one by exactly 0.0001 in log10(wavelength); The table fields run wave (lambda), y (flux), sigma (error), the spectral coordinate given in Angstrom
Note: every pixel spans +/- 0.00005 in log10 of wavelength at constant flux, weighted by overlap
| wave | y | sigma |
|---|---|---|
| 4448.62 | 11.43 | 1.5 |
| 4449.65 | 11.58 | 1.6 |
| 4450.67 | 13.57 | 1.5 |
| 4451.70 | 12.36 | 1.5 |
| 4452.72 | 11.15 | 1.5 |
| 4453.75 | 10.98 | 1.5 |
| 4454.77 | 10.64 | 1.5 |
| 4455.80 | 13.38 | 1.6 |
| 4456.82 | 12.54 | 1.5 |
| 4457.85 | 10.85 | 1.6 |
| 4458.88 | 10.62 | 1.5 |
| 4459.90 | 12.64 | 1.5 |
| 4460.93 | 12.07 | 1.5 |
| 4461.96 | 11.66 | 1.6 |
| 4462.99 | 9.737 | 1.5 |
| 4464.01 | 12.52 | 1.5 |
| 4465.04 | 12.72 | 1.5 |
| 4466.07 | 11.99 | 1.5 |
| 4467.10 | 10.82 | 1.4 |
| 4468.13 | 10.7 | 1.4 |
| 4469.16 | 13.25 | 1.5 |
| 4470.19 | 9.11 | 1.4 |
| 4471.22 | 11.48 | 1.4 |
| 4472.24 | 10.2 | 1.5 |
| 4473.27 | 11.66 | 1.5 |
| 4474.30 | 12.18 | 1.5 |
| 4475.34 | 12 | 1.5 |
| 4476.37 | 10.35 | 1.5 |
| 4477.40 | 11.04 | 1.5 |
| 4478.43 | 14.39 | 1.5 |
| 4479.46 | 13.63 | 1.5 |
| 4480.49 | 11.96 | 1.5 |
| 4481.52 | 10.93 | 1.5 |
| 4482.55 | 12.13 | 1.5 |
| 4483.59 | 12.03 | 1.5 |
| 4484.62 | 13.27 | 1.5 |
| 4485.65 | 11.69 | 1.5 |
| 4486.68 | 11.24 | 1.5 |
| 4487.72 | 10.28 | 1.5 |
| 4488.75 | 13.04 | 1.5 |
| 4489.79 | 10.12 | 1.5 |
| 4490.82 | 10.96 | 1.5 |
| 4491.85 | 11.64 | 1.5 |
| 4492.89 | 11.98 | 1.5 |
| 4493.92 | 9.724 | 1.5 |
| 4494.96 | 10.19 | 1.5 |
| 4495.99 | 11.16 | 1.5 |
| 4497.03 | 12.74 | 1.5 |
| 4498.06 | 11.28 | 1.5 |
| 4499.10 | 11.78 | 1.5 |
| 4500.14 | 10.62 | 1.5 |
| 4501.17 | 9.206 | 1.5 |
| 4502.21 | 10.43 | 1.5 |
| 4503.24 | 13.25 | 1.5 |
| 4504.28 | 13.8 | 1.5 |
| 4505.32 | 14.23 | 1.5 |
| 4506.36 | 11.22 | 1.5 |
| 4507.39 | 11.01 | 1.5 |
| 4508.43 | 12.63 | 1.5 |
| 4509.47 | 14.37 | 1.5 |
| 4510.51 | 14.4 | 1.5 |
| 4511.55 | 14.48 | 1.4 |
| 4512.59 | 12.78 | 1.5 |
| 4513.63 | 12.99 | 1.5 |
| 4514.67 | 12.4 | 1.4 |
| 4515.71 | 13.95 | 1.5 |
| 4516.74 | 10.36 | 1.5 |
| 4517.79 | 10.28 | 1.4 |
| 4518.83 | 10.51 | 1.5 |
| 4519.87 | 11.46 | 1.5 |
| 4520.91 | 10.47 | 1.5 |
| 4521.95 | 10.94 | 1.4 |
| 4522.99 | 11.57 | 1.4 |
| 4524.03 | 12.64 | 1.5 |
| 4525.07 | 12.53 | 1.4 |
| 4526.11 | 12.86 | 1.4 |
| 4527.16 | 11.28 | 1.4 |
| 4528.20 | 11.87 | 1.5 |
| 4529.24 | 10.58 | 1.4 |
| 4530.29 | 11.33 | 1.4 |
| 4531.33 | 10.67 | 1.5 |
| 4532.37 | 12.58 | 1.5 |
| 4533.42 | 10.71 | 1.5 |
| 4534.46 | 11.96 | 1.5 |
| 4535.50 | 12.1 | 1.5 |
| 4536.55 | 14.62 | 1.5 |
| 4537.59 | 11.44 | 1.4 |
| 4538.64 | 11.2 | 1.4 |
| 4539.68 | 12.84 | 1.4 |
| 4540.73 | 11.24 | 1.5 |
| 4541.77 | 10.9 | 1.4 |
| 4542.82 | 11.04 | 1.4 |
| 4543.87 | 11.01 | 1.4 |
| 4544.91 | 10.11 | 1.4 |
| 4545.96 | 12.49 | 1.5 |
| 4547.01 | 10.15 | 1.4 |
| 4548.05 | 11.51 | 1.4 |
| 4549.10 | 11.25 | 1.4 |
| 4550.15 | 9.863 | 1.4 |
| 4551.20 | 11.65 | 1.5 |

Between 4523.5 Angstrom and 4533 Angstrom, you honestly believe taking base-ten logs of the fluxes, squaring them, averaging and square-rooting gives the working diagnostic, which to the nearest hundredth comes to 1.07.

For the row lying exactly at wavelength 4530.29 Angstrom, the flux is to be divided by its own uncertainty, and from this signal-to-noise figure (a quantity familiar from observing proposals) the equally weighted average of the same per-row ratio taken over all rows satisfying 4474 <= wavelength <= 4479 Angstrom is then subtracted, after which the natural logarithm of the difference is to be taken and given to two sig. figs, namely -2.3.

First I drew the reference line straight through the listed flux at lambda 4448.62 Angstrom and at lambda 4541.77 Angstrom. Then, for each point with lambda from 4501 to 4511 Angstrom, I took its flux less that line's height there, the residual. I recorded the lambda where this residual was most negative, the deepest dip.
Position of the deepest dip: 4501.17 Angstrom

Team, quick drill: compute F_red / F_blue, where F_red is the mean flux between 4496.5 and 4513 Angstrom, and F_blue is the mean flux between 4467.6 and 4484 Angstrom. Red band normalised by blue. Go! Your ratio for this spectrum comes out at 1.06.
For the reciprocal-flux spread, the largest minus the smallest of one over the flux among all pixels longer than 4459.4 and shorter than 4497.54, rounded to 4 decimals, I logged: 0.0403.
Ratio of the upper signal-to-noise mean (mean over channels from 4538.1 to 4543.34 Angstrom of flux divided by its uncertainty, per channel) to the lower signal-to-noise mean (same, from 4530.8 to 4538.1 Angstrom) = 1.00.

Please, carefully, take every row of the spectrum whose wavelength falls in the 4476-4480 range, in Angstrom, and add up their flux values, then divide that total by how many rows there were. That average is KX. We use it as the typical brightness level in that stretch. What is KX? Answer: 12.4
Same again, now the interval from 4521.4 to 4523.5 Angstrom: 11.3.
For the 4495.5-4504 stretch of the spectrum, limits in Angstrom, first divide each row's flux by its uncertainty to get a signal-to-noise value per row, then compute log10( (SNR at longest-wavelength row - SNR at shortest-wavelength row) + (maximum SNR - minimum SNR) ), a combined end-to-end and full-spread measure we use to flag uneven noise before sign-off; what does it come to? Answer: 0.61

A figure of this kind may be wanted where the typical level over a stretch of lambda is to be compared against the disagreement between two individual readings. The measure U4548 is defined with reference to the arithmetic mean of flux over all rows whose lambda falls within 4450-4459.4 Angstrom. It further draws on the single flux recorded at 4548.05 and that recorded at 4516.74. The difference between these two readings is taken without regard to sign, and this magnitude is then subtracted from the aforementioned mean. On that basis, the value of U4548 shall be 10.6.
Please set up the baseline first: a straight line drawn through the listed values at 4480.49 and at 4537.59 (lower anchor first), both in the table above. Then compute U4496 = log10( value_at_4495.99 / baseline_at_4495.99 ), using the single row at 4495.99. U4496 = -0.02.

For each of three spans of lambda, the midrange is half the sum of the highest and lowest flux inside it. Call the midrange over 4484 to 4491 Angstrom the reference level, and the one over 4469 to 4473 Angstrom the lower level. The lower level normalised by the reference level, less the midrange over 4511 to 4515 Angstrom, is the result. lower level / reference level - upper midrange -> -12.5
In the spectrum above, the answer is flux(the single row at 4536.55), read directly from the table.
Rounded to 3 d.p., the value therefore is 14.620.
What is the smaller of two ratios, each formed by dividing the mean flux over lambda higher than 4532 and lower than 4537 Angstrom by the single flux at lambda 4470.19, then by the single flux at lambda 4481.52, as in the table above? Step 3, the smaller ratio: 1.13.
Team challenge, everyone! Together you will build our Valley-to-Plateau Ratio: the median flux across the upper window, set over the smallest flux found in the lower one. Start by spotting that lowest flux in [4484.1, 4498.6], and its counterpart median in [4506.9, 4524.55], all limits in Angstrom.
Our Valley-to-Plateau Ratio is 1.28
